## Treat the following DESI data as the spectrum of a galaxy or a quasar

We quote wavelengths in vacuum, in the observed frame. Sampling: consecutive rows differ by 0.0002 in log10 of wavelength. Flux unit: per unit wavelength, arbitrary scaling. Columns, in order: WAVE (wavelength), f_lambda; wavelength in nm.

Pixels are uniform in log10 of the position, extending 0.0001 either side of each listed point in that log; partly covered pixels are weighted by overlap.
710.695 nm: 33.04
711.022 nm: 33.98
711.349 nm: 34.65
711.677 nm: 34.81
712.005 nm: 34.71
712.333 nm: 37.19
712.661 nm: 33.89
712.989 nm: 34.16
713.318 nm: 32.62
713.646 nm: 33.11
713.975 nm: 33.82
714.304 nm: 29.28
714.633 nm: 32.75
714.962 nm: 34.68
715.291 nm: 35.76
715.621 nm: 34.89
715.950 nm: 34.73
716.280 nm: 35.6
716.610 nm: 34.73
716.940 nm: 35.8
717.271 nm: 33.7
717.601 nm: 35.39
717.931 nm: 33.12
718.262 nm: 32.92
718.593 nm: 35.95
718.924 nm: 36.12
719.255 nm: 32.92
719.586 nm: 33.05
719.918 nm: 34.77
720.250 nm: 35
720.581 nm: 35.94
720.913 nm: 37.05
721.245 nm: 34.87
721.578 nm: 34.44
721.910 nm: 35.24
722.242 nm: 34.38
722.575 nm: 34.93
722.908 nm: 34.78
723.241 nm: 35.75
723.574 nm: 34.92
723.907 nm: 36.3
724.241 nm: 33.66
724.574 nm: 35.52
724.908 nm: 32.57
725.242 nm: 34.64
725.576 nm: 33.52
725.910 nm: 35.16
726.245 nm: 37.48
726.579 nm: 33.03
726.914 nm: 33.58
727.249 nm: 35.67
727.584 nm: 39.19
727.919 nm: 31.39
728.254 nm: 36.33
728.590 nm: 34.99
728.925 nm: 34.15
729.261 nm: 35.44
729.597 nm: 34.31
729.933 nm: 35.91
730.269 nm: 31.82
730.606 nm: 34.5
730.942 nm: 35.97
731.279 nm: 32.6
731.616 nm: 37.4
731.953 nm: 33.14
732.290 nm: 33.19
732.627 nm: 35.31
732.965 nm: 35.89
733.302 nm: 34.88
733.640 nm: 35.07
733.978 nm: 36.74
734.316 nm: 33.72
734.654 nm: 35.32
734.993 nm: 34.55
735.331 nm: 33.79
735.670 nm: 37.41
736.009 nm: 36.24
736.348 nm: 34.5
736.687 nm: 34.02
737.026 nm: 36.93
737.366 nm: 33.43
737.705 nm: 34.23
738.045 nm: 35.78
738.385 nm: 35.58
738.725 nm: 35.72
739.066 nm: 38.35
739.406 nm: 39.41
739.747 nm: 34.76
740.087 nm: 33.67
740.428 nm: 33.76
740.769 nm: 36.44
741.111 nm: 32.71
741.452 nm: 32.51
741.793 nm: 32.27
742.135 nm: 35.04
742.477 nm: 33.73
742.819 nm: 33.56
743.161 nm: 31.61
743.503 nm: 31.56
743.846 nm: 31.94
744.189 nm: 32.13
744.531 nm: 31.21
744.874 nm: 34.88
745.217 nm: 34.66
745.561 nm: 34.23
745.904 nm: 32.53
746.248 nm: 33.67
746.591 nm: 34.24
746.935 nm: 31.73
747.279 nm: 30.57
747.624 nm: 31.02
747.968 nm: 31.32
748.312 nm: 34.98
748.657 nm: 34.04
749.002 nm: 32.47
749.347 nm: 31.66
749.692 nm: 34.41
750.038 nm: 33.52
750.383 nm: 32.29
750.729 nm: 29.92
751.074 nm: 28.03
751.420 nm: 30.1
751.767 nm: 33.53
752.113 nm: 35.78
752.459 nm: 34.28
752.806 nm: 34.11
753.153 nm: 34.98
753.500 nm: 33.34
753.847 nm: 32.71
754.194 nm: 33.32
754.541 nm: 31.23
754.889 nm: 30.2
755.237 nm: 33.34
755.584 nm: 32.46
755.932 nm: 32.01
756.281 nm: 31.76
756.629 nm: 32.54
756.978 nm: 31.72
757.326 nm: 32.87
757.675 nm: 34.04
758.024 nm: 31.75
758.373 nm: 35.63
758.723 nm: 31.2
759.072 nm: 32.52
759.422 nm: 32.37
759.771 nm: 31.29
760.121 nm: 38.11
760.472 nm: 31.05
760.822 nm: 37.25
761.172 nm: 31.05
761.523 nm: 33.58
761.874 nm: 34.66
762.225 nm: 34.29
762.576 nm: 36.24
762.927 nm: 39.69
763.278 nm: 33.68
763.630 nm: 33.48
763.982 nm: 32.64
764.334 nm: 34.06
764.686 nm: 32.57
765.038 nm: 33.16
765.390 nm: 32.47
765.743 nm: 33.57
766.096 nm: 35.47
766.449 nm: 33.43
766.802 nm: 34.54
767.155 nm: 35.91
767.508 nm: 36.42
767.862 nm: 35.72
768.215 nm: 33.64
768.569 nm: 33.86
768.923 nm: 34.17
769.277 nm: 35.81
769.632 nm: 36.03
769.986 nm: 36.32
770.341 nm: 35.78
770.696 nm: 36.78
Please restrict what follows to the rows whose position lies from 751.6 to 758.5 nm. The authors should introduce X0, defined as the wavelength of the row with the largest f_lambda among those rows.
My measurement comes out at 752.113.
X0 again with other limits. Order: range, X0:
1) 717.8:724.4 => 720.913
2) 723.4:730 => 727.584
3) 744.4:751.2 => 748.312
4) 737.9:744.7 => 739.406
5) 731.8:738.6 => 735.670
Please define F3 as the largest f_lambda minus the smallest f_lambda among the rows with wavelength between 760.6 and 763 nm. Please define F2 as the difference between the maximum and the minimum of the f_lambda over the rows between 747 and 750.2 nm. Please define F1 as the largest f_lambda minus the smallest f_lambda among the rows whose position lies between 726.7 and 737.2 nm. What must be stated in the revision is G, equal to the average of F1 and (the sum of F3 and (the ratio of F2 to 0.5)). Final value 12.6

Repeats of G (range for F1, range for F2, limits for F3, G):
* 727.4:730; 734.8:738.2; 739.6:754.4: 12.1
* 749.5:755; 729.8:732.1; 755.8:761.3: 13.0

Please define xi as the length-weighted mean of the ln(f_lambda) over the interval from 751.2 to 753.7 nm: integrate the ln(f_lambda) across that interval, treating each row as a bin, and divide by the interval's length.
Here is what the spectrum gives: 3.51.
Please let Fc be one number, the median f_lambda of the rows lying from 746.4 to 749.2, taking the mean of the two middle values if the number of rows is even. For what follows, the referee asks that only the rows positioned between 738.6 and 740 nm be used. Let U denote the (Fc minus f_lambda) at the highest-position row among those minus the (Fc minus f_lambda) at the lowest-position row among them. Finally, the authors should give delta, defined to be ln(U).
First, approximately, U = 1.0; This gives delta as 0.0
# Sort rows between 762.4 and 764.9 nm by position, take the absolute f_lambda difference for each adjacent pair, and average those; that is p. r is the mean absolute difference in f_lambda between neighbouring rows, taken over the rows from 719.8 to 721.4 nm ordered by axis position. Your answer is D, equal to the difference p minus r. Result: 1.1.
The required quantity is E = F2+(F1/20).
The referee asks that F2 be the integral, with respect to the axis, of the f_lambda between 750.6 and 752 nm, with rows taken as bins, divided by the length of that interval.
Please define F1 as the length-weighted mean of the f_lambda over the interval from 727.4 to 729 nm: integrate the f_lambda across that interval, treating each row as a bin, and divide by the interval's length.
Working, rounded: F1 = 35.3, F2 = 30.6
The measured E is 32.4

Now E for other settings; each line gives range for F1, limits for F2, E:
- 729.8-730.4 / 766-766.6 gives 36.0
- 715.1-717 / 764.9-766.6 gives 35.4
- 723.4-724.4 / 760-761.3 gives 36.1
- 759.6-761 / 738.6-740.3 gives 38.1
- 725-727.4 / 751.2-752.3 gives 34.7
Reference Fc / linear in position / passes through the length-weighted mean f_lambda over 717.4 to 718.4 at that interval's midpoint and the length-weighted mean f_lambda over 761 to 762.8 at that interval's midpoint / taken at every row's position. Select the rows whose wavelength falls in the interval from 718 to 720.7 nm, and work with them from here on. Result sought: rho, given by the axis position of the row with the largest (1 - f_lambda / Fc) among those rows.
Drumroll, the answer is 719.255 nm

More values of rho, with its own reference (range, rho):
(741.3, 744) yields 743.503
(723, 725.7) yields 724.908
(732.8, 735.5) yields 734.316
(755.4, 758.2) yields 756.978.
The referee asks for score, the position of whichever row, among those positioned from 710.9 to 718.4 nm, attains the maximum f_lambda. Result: 712.333 nm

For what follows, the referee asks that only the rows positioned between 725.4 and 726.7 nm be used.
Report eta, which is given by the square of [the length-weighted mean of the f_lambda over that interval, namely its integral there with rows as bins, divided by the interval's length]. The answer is 1216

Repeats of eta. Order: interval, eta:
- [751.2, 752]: 1015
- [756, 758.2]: 1051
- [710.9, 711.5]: 1181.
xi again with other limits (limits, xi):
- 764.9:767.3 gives 3.53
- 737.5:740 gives 3.59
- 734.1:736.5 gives 3.56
